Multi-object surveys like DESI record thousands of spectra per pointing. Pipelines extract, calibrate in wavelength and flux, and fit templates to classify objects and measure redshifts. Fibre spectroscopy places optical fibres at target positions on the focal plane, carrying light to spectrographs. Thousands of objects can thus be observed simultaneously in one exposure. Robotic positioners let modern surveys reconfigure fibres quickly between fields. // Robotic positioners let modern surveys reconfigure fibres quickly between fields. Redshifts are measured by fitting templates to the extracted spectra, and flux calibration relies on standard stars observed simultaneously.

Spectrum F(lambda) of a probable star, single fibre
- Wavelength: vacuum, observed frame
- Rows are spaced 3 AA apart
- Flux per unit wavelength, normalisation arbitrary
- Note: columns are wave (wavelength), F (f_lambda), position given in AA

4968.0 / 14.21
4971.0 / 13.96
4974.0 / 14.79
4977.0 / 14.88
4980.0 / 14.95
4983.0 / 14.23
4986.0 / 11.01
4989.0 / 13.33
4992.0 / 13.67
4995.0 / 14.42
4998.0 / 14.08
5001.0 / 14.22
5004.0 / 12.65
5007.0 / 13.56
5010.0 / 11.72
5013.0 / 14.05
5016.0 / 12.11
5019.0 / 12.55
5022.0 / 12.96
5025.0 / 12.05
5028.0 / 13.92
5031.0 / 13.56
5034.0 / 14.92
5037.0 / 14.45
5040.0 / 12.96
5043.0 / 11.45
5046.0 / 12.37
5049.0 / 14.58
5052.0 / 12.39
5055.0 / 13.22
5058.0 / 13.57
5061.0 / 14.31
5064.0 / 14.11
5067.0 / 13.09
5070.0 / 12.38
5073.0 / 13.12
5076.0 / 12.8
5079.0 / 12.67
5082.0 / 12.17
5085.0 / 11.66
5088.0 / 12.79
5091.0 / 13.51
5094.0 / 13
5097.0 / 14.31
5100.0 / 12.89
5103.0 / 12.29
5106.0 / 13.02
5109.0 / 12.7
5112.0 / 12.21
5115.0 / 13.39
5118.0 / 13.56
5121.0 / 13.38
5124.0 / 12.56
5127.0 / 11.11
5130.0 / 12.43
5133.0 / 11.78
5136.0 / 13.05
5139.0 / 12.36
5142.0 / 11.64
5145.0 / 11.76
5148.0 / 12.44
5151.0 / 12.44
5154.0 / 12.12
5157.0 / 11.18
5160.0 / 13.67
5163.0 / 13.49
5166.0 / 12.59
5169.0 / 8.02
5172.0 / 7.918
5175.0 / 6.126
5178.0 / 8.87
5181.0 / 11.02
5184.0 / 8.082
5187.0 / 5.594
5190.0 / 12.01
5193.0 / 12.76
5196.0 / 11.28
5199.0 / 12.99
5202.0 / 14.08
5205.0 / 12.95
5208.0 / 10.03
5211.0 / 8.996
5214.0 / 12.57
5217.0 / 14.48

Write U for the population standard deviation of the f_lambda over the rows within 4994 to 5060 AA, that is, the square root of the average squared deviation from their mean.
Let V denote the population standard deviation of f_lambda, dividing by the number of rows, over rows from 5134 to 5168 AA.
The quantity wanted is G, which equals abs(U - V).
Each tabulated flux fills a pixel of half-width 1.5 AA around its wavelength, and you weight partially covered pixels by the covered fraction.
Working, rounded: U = 1.0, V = 0.73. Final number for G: 0.3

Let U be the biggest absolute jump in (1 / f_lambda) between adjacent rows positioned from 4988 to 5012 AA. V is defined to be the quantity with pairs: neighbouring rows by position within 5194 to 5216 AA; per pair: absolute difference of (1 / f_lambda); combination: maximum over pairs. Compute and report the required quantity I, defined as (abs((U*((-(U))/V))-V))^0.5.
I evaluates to 0.19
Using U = 0.012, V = 0.03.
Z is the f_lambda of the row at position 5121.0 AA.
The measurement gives 13.38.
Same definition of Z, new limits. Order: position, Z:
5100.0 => 12.89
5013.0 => 14.05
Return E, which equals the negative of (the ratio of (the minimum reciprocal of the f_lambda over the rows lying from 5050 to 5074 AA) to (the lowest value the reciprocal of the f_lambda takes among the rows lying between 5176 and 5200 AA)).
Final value -0.91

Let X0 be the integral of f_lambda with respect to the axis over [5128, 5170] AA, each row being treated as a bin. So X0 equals 508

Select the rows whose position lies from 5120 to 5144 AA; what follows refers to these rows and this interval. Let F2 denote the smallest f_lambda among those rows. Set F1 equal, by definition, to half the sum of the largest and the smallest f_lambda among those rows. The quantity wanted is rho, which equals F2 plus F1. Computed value 23.4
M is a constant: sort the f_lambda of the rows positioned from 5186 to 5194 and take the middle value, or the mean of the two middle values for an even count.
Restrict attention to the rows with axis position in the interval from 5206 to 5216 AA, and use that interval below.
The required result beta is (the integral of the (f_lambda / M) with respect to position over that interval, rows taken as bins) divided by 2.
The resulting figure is 4.52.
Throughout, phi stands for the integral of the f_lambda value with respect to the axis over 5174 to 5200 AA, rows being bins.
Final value 257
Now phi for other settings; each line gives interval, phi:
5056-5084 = 367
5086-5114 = 363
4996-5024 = 367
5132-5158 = 315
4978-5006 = 382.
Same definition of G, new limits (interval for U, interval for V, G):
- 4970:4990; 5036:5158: 0.4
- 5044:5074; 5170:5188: 1.0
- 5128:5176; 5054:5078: 1.5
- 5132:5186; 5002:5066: 1.2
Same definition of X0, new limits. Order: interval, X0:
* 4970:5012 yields 574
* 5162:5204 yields 434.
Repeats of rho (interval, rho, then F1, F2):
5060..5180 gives 16.3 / 10.2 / 6.126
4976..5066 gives 24.0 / 13.0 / 11.01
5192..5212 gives 20.5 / 11.5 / 8.996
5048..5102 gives 24.8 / 13.1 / 11.66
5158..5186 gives 16.0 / 9.9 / 6.126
